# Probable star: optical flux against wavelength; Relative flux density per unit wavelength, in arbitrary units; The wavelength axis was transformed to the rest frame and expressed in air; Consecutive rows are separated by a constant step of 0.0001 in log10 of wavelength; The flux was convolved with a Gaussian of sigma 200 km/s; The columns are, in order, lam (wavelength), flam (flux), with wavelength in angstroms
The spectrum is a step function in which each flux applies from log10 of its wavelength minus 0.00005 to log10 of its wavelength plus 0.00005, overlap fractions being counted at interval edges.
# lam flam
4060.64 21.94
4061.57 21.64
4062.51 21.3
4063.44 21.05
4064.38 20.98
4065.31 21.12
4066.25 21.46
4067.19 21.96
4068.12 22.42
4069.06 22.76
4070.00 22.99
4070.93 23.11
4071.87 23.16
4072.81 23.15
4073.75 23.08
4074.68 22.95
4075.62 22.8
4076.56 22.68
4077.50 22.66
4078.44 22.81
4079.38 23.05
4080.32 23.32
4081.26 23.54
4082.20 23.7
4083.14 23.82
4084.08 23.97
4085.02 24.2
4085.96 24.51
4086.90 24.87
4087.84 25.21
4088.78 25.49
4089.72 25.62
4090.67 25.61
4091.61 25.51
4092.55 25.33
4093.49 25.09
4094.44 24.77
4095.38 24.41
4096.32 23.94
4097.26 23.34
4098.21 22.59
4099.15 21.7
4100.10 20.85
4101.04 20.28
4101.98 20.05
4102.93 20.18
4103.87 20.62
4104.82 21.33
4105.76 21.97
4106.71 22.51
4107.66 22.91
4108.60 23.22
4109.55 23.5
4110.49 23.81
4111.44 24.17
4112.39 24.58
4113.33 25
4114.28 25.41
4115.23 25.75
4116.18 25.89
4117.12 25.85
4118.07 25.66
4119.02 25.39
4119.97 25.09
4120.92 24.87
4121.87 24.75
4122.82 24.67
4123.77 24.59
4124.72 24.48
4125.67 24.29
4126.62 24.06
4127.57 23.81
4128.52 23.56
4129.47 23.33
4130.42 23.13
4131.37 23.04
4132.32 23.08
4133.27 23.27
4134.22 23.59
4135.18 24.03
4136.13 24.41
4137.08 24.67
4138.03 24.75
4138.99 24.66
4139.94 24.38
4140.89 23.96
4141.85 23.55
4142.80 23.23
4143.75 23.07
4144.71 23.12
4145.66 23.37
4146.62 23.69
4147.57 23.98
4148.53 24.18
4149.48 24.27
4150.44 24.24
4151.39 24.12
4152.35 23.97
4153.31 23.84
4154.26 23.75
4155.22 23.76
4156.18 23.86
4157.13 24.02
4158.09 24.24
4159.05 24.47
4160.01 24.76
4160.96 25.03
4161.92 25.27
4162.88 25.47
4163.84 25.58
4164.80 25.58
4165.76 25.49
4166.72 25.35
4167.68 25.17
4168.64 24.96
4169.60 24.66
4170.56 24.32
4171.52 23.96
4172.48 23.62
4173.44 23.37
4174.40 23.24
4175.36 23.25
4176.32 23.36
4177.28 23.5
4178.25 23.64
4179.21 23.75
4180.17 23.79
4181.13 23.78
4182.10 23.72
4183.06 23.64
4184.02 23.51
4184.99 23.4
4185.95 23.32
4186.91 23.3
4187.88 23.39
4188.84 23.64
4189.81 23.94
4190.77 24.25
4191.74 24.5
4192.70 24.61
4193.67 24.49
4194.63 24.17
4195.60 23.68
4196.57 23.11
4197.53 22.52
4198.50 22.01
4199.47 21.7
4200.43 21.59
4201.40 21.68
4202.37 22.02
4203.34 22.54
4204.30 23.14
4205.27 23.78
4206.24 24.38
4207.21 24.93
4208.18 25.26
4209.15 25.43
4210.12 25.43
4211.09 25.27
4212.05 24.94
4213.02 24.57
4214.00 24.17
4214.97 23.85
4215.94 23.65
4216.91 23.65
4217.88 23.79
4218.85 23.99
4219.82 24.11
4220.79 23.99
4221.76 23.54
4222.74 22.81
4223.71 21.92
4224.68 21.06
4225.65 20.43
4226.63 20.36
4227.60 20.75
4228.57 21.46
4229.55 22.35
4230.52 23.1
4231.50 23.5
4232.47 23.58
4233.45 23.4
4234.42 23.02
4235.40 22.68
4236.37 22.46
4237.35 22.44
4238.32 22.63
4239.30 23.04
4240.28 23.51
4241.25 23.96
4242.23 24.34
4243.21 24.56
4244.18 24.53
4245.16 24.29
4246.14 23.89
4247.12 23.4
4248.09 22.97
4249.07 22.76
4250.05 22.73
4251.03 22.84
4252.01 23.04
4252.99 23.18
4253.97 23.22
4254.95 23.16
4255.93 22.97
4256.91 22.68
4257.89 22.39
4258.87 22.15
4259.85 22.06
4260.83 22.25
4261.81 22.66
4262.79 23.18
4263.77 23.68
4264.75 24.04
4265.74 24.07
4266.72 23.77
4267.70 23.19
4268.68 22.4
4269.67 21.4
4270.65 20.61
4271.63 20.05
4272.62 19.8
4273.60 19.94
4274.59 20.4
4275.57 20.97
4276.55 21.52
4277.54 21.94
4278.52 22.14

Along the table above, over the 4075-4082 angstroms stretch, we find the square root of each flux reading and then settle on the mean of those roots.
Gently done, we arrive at 4.79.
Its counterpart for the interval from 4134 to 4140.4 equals 4.93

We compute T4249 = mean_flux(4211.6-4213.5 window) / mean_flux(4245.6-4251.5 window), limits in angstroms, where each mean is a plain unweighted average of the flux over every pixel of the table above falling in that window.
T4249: 1.07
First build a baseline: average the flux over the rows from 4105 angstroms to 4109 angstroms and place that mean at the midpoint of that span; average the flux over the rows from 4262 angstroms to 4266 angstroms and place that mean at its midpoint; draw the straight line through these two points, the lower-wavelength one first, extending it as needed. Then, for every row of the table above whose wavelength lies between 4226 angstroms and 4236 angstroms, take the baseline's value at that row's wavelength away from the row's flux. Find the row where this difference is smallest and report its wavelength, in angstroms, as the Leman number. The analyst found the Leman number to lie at 4226.63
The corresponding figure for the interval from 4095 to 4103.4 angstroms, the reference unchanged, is 4101.98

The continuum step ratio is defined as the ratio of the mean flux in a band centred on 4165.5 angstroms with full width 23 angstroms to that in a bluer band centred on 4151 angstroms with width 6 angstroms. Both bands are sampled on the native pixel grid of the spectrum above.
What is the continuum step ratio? 1.01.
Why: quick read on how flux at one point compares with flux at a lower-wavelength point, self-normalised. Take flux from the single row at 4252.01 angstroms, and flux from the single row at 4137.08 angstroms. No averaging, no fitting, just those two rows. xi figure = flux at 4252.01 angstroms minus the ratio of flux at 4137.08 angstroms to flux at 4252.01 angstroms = 22.0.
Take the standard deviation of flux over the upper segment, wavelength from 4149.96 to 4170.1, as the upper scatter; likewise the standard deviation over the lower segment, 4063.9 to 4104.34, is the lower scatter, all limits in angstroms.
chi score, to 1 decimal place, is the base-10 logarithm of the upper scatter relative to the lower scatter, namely -0.4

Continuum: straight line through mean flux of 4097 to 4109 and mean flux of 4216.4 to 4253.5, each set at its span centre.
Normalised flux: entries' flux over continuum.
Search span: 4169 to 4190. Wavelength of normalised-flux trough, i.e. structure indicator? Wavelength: 4186.91 angstroms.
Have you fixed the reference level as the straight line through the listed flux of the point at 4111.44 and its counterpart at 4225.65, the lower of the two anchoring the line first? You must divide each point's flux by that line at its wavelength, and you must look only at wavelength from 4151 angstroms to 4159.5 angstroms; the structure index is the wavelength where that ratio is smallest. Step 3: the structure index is 4154.26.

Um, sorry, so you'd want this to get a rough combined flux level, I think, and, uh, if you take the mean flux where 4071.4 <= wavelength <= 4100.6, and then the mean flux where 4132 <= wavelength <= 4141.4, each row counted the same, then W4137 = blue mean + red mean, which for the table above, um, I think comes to 47.9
